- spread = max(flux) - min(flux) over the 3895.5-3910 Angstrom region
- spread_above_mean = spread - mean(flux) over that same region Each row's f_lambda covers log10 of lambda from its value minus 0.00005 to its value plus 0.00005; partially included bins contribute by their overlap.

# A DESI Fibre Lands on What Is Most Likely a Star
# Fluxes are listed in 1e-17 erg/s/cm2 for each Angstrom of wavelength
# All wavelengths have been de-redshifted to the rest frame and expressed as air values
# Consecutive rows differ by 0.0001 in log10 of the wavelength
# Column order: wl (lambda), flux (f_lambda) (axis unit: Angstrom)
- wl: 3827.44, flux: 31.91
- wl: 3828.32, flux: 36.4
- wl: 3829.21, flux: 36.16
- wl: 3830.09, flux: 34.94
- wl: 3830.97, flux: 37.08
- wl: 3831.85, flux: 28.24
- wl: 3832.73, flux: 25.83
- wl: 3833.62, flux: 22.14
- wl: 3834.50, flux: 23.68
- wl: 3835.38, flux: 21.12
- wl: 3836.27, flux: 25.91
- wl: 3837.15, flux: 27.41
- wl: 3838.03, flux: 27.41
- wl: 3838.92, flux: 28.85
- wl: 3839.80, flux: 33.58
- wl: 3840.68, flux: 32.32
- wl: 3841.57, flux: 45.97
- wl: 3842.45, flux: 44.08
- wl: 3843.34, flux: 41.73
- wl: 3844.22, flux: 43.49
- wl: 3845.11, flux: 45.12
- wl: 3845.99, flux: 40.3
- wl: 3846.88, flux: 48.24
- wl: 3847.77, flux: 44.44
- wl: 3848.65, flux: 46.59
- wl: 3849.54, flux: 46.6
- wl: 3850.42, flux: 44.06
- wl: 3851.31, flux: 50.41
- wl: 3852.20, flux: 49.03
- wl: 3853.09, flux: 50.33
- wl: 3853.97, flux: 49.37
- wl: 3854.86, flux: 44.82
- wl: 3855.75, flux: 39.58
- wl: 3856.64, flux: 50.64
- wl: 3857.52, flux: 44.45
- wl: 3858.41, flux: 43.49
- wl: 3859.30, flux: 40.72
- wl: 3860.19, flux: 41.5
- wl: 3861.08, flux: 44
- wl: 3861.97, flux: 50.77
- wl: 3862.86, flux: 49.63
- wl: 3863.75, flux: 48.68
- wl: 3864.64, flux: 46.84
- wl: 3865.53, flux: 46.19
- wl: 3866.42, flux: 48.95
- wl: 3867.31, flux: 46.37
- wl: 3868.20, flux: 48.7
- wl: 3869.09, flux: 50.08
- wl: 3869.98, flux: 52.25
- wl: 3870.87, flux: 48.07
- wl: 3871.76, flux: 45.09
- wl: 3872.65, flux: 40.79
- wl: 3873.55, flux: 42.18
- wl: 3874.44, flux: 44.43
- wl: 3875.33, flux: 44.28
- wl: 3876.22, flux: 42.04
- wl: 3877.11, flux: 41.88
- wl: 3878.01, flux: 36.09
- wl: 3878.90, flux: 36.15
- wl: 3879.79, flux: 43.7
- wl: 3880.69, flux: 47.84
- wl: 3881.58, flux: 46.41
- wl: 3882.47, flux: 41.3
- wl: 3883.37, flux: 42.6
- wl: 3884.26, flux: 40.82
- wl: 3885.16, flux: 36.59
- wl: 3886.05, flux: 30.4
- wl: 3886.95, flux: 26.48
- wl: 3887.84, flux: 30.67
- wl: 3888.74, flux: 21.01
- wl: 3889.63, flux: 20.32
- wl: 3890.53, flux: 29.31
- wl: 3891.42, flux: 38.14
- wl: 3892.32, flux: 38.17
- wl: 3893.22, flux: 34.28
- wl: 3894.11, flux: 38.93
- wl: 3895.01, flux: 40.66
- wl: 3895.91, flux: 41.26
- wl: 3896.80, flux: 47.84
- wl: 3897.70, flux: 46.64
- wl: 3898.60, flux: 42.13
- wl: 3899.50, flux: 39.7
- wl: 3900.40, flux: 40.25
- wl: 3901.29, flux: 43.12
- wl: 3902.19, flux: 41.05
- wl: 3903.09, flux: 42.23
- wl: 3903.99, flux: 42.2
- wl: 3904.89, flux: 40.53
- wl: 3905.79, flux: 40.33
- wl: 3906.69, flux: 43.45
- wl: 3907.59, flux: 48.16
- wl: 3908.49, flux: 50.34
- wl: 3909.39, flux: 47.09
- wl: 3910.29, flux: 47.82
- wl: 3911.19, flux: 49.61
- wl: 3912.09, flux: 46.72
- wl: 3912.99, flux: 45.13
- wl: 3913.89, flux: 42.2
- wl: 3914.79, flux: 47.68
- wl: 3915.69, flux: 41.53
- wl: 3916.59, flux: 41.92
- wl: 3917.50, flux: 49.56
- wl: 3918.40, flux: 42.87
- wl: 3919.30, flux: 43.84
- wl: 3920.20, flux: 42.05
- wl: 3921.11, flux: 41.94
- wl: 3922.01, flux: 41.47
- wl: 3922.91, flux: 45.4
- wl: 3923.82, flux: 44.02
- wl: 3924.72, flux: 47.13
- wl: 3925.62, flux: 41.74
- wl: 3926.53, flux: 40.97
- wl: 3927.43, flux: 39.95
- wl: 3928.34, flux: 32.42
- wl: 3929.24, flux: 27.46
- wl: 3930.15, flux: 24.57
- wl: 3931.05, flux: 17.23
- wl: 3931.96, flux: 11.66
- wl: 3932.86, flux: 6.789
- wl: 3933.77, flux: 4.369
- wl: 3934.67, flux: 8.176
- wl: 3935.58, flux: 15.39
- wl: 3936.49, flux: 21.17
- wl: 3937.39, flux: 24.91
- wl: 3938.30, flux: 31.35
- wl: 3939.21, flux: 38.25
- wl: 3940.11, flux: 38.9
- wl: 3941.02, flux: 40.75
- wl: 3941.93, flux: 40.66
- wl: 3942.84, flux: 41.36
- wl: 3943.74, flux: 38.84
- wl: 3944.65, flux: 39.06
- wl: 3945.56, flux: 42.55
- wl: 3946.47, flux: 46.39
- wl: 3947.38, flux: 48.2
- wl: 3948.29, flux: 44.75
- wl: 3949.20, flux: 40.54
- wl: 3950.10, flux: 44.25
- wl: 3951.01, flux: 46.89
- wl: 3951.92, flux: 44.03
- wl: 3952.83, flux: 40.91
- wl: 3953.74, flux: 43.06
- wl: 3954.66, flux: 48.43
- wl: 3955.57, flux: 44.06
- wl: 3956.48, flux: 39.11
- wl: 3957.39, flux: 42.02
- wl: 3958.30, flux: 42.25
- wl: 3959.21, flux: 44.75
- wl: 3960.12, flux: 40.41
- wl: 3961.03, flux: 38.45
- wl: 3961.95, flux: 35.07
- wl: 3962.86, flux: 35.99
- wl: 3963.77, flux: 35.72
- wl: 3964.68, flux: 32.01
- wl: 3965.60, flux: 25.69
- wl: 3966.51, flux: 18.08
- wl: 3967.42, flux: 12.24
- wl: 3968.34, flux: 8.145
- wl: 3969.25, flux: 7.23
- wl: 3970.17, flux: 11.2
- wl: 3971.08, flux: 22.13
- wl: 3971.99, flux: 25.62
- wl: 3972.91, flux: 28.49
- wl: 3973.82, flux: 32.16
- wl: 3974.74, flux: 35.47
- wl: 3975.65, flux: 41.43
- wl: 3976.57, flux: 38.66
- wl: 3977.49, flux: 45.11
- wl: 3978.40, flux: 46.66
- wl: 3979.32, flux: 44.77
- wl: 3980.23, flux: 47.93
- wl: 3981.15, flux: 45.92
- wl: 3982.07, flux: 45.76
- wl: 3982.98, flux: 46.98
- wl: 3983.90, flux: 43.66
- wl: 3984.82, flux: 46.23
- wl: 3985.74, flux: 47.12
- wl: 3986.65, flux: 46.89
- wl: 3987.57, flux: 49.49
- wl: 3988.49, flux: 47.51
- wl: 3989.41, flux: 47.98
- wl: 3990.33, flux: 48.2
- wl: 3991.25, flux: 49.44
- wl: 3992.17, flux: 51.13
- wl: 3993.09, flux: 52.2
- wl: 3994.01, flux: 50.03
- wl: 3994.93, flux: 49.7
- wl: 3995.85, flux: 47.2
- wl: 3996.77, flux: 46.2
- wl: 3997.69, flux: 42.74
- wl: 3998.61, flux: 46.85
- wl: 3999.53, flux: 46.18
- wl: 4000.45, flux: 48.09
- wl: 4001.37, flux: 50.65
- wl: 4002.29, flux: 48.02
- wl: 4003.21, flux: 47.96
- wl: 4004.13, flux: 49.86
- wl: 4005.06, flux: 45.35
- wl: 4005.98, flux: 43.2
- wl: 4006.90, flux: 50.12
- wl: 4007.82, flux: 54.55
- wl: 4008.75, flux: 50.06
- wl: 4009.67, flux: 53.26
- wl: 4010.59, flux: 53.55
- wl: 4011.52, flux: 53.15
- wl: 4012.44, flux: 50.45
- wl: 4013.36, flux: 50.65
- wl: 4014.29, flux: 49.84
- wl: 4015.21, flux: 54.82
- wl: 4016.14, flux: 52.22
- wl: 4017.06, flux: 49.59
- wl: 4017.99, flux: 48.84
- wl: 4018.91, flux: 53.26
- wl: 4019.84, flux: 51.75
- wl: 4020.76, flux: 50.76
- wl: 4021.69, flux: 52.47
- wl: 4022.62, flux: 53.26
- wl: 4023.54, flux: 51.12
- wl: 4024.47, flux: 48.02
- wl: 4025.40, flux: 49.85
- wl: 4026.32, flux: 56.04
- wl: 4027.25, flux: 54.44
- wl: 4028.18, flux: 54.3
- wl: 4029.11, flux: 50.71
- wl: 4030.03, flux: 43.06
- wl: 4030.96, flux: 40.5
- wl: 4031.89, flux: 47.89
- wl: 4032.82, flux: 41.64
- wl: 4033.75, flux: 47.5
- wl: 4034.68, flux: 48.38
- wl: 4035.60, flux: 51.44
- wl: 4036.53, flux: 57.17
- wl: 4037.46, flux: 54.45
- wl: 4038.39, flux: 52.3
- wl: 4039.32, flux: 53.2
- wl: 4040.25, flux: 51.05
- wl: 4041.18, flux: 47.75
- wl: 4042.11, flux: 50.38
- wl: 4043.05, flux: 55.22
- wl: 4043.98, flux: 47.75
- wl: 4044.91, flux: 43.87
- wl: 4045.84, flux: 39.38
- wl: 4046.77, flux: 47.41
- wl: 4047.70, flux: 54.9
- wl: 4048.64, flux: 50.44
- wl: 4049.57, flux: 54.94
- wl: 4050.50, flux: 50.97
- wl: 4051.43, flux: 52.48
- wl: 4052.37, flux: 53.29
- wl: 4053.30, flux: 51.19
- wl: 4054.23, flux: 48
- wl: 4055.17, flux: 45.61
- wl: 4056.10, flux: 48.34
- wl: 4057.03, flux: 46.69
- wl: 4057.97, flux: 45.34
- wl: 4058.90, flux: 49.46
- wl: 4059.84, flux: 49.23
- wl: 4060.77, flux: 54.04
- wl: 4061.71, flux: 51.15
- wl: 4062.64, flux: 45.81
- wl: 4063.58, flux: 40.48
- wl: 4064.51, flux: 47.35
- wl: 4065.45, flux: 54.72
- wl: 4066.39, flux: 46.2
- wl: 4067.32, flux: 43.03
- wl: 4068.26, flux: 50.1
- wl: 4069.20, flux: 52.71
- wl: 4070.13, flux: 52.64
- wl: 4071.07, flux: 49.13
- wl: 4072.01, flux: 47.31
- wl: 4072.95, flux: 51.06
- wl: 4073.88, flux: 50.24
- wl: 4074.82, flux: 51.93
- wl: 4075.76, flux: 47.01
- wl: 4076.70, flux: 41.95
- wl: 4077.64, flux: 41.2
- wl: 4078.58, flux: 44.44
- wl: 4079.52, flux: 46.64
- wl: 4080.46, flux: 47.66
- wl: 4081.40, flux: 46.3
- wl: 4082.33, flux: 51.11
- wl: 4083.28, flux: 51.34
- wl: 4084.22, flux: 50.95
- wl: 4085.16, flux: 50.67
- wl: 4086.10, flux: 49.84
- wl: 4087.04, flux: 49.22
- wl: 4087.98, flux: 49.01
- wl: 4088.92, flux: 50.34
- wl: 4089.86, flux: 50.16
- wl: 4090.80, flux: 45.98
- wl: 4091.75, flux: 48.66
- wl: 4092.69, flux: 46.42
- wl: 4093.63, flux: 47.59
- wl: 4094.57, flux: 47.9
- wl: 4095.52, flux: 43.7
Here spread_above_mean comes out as -33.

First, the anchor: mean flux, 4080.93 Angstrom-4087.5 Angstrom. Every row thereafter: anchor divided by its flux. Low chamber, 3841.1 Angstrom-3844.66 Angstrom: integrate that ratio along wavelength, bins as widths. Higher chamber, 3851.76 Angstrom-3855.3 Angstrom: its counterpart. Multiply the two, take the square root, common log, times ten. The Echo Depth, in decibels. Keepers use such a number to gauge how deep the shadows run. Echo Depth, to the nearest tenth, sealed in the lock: 5.9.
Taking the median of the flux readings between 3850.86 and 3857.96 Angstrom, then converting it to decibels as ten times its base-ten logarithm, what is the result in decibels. 16.9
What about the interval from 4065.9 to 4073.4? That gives 17.0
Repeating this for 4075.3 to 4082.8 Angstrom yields 16.7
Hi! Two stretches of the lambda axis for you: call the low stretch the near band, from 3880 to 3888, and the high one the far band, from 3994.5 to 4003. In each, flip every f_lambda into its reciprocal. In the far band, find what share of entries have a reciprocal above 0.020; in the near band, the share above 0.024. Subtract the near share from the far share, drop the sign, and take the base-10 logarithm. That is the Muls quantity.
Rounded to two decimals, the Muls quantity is -0.65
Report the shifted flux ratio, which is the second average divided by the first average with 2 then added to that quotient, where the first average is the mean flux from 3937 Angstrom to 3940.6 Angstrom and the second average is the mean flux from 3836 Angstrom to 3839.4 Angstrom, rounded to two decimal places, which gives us 2.82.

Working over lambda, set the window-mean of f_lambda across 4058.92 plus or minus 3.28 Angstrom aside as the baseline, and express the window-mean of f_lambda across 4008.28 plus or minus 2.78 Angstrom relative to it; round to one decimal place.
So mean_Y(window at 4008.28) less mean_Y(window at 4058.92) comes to 1.6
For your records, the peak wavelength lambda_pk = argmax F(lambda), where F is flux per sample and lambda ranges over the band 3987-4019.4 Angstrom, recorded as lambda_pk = 4015.21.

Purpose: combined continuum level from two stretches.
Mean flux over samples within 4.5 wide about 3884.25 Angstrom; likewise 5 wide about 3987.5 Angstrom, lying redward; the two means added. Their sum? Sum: 86.1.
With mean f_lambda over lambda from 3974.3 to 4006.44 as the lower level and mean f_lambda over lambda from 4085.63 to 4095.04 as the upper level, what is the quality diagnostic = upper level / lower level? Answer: 1.04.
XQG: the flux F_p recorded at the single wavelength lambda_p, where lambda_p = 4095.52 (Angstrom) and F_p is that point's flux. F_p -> 43.7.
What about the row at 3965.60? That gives 25.69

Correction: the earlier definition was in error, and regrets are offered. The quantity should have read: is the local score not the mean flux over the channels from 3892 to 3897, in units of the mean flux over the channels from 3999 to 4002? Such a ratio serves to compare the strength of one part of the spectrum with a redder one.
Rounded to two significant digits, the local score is 0.83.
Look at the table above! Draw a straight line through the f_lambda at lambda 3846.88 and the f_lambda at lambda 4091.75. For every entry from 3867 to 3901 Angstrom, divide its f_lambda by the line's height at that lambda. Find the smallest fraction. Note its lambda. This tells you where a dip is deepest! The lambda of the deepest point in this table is 3889.63 Angstrom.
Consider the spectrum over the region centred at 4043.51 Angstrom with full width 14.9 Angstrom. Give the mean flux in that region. 50.7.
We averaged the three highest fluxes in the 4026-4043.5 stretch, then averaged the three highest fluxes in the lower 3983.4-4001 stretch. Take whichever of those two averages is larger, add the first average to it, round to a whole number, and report 112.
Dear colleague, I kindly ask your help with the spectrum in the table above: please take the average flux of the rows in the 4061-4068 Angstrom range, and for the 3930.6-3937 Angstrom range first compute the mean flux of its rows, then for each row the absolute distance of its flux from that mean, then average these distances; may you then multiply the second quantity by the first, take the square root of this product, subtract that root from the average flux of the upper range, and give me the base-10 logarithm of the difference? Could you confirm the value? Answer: 1.50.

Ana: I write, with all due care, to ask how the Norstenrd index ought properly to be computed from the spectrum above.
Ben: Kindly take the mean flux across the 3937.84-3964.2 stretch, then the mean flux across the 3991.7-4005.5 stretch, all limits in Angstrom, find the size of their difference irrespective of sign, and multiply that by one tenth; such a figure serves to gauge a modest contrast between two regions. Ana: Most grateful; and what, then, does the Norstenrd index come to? 0.7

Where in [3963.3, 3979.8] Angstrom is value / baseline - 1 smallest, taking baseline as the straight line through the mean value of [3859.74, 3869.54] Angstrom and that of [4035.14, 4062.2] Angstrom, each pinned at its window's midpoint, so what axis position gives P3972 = 3969.25 Angstrom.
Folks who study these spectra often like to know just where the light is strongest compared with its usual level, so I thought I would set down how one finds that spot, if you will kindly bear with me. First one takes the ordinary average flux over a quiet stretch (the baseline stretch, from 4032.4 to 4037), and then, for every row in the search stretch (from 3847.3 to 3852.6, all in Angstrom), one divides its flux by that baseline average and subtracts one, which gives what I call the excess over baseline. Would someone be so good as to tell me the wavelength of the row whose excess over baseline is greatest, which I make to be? 3851.31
